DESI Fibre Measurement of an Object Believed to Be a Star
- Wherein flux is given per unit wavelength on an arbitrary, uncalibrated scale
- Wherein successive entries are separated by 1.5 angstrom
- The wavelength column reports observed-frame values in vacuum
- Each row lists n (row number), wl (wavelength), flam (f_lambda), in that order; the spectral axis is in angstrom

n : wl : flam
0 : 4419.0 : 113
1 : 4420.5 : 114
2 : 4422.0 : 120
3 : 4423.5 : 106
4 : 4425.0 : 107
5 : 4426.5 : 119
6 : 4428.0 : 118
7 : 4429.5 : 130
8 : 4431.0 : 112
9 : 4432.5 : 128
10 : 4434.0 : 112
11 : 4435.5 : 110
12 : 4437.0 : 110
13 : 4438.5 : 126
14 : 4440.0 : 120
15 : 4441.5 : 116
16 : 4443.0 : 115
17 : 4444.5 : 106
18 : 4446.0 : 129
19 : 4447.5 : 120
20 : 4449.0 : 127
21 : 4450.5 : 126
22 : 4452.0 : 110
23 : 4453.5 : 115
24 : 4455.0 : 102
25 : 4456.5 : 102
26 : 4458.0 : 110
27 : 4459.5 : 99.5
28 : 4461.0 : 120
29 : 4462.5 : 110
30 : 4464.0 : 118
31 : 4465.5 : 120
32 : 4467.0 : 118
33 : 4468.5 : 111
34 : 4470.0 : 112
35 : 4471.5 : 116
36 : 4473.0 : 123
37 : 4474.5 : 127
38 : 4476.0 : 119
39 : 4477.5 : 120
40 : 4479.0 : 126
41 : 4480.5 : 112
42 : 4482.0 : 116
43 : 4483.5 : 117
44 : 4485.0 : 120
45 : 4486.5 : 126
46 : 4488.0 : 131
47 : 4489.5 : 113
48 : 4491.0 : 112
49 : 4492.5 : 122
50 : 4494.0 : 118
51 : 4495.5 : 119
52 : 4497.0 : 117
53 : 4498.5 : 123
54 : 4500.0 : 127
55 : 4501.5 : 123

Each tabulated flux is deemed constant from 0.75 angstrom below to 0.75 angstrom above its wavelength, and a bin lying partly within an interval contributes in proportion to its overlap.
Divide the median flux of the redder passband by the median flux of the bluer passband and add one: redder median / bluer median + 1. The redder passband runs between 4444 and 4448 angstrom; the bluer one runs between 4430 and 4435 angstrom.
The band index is 2.07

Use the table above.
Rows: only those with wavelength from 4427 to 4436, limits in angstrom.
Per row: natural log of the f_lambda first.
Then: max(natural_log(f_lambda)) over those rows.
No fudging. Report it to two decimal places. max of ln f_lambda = 4.87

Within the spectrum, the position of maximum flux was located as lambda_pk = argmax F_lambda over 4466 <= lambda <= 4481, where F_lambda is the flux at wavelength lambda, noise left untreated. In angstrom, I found 4474.5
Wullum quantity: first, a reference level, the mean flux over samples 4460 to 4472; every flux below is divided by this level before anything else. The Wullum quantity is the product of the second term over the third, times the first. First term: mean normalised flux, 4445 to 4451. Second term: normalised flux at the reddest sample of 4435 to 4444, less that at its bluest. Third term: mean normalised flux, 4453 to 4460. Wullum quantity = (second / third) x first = 0.051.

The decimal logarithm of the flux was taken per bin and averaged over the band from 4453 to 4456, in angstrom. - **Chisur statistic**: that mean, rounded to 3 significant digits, 2.03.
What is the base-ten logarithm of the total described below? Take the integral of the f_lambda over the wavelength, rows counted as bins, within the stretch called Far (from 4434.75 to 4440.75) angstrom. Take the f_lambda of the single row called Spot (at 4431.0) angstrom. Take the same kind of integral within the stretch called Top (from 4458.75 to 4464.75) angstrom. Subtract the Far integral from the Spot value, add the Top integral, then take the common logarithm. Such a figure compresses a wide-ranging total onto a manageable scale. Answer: 1.93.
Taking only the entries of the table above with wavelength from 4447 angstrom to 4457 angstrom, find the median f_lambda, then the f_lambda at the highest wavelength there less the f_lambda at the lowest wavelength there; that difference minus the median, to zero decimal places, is -133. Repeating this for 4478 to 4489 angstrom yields -115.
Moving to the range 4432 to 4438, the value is -129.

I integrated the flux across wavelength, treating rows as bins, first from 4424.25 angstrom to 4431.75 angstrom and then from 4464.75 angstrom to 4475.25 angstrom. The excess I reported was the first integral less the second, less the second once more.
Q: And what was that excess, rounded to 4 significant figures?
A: -1602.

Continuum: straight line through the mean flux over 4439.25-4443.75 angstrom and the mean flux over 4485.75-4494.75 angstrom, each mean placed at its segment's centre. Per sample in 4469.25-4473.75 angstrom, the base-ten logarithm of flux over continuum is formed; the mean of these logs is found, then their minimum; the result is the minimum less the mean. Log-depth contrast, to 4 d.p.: -0.0183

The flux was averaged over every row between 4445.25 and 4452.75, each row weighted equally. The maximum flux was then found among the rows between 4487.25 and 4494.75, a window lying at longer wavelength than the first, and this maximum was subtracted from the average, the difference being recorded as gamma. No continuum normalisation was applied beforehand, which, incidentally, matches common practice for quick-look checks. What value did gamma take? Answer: -8.6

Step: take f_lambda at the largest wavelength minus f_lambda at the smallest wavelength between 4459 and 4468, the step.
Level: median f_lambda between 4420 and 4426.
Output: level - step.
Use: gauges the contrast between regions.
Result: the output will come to 92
